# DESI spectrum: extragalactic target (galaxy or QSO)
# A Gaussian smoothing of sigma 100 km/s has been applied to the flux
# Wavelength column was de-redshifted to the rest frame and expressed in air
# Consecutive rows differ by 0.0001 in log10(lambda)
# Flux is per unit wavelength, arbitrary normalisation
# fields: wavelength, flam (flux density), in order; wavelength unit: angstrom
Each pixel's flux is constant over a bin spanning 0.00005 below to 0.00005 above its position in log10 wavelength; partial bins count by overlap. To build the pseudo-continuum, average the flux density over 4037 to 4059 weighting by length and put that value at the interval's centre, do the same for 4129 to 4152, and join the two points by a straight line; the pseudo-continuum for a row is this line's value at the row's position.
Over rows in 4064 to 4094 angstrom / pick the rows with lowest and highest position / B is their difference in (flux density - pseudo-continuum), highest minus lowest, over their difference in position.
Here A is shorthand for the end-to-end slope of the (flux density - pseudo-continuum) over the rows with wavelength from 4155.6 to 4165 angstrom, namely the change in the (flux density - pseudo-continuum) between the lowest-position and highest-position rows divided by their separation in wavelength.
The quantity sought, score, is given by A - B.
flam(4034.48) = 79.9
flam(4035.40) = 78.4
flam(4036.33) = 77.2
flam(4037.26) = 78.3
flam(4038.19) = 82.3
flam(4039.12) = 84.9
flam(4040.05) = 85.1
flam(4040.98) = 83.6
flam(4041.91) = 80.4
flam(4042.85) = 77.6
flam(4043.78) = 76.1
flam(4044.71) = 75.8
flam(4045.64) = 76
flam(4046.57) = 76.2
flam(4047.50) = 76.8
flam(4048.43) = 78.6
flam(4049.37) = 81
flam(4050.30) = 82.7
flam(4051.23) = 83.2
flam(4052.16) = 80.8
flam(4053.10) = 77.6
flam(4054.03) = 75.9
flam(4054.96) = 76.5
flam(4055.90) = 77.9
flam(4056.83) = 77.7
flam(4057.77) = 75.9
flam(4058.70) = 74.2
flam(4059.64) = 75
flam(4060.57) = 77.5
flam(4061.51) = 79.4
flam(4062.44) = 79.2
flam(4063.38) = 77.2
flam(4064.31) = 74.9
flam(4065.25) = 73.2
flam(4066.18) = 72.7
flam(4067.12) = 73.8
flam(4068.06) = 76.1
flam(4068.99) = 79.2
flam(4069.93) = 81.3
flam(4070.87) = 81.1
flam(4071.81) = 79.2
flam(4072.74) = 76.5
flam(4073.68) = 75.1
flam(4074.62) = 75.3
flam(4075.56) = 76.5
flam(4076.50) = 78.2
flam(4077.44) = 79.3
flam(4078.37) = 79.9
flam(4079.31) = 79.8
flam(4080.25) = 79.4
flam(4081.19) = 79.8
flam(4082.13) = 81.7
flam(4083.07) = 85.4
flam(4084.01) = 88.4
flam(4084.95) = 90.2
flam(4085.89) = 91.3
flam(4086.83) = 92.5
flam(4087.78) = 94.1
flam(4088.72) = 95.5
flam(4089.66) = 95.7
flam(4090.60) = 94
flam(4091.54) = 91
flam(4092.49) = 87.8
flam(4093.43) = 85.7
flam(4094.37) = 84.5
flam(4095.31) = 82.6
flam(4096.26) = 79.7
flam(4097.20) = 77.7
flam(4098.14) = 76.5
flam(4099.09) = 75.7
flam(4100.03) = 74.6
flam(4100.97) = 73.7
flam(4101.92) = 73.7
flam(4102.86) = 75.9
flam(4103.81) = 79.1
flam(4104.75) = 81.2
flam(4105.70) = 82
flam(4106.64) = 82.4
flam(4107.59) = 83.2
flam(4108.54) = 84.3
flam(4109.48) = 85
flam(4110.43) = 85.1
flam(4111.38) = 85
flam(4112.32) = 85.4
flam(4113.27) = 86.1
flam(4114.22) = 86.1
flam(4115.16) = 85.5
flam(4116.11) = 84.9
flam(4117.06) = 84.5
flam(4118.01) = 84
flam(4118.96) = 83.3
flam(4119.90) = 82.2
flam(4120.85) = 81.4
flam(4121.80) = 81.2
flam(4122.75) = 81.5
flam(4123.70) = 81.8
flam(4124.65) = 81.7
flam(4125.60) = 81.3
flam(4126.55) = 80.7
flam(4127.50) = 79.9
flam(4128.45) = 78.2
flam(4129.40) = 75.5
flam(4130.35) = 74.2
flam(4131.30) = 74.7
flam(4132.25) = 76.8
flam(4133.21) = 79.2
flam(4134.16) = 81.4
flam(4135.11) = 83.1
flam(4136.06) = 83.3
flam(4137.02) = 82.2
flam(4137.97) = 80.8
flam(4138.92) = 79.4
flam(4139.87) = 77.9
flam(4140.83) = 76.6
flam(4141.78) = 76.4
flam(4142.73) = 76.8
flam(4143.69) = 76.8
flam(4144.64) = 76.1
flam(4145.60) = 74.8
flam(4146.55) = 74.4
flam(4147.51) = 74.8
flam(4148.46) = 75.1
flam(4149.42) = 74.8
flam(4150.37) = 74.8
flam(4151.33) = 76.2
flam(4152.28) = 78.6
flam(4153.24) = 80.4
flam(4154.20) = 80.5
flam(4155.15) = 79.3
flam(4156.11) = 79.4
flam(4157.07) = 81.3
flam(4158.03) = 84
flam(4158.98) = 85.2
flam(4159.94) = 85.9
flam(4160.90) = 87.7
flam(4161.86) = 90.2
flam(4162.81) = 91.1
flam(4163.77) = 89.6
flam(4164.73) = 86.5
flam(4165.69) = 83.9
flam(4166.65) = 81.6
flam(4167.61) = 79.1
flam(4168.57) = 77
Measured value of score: 0.5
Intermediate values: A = 0.84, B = 0.39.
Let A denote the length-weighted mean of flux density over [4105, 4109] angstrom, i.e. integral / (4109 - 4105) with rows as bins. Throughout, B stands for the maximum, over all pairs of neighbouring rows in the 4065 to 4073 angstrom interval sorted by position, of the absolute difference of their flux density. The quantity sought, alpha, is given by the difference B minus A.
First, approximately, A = 83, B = 3.1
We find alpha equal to -80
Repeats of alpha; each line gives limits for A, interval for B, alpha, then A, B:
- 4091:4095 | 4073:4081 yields -86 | 87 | 1.7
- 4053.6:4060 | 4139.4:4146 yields -75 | 76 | 1.3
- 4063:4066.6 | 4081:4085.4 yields -71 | 75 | 3.7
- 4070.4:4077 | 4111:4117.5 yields -77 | 77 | 0.7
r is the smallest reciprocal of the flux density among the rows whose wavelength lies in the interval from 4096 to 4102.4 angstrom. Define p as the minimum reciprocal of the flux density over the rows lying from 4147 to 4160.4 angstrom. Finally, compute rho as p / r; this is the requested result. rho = 0.93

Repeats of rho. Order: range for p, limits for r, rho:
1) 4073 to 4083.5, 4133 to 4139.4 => 0.98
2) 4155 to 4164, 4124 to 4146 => 0.91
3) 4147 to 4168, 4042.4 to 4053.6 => 0.91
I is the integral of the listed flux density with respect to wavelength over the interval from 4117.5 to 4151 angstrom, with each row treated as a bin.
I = 2639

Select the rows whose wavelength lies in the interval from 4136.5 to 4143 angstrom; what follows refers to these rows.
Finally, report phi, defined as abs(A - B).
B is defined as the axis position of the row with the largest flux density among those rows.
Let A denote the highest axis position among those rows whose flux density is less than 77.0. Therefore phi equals 5.7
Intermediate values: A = 4142.73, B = 4137.02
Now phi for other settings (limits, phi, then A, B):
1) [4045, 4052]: 3.7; 4047.50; 4051.23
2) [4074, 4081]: 2.8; 4075.56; 4078.37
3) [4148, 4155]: 2.9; 4151.33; 4154.20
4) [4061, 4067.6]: 5.6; 4067.12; 4061.51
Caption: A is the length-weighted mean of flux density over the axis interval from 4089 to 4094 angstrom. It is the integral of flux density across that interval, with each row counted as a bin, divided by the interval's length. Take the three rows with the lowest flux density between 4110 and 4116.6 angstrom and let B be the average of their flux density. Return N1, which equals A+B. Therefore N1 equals 176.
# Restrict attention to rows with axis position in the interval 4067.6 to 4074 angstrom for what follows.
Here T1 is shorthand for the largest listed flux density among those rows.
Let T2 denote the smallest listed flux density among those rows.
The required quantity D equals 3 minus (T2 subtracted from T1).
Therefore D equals -3.2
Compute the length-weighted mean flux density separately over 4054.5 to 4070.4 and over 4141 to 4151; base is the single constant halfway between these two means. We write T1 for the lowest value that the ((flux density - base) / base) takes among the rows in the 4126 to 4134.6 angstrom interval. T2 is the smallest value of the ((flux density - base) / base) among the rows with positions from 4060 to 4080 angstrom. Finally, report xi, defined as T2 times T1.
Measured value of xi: 0.0011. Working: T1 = -0.024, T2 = -0.044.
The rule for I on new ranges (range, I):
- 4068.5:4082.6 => 1112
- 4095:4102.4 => 567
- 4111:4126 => 1253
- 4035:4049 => 1108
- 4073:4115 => 3489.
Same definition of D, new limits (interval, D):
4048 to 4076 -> -7.5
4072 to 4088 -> -16.0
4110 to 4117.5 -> 1.4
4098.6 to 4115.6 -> -9.4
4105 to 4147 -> -8.9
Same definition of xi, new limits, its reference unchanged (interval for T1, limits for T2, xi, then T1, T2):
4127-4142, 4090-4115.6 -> 0.0007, -0.024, -0.031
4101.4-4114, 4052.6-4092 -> 0.0014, -0.031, -0.044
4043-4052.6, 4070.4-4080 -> 0.0000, -0.003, -0.012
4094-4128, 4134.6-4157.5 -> 0.0007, -0.031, -0.022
